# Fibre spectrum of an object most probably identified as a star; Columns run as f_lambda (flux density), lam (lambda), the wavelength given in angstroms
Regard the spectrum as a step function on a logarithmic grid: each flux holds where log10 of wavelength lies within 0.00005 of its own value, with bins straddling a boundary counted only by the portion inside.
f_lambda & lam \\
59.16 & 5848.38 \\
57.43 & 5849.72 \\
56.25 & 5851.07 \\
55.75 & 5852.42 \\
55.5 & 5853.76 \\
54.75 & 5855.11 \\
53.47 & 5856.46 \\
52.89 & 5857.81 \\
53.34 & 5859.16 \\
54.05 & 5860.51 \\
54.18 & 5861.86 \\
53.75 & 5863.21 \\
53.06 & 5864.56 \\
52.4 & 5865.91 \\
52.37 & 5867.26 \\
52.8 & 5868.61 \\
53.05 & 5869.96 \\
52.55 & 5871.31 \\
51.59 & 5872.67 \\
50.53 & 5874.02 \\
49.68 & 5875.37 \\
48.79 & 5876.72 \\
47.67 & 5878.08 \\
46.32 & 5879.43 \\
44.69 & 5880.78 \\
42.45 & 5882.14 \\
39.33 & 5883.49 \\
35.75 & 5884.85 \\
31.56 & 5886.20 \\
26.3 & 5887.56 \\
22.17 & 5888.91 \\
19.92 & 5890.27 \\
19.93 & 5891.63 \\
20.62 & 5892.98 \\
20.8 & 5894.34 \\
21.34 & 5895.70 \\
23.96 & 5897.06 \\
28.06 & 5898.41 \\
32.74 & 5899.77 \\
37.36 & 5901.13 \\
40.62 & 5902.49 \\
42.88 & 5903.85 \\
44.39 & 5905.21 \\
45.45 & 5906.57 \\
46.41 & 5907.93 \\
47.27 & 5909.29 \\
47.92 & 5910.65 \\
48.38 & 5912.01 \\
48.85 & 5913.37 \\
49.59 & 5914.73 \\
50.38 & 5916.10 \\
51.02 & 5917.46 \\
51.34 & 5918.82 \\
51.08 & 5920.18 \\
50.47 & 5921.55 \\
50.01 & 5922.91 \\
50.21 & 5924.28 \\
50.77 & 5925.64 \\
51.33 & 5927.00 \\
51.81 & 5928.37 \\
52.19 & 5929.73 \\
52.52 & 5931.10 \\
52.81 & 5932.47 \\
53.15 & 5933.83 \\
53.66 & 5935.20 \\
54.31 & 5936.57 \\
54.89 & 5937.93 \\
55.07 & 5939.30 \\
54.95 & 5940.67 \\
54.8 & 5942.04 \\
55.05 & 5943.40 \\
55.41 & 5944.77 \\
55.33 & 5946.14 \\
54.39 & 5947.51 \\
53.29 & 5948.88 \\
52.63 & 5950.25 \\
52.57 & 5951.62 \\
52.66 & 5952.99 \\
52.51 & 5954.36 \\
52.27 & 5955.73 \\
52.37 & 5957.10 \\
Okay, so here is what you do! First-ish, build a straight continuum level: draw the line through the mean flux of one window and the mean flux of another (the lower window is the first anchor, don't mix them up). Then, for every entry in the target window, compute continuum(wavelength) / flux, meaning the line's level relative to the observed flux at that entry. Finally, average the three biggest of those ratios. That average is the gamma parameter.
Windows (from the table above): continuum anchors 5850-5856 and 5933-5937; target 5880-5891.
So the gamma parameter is 2.4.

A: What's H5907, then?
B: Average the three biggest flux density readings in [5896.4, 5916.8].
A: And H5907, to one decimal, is 49.6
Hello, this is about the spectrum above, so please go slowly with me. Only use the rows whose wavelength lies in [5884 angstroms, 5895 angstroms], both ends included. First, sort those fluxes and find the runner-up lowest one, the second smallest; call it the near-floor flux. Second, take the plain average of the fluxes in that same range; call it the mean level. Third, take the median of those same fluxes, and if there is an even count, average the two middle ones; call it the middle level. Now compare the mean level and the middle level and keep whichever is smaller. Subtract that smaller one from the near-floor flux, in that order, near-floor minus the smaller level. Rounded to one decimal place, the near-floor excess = -1.6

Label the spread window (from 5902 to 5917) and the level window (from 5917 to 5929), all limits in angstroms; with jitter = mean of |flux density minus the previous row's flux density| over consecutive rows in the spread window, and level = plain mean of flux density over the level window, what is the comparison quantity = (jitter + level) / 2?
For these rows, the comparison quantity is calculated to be 25.93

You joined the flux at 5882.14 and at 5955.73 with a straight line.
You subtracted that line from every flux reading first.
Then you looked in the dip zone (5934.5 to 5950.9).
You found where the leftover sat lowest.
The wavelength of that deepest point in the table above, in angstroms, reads 5950.25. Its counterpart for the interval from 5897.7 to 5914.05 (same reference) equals 5898.41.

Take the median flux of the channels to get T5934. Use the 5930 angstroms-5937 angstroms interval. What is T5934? 53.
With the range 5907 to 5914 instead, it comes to 48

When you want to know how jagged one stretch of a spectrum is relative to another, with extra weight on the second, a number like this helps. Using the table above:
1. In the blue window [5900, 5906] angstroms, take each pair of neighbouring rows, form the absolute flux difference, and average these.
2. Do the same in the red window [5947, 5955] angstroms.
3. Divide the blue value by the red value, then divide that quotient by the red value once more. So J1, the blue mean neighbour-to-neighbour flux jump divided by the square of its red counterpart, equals 13.8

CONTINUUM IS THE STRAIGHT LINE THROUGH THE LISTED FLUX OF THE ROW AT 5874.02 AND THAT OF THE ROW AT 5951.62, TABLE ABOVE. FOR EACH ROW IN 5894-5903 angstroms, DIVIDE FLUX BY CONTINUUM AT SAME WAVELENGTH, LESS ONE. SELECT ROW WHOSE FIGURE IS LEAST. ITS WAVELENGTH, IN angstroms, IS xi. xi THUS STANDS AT 5894.34 angstroms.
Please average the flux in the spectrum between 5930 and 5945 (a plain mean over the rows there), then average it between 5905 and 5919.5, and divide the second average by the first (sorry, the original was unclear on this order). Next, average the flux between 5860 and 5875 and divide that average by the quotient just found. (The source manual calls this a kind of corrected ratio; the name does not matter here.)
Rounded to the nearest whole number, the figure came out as 59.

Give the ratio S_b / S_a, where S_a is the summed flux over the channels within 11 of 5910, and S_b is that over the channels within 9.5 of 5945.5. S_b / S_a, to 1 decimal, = 1.0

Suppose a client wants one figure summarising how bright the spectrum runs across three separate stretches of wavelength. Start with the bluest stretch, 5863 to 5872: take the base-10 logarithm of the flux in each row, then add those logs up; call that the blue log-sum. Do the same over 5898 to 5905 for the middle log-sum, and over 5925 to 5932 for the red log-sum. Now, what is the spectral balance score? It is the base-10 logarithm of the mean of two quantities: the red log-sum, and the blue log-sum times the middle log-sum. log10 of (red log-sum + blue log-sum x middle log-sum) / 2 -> 1.71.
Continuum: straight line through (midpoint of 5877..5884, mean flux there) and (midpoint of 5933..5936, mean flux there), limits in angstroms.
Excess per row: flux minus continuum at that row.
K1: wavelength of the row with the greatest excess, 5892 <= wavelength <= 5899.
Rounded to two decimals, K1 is 5898.41 angstroms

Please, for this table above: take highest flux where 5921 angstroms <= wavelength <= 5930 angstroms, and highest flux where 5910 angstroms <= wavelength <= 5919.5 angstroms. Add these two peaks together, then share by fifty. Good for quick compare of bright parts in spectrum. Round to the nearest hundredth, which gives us 2.07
